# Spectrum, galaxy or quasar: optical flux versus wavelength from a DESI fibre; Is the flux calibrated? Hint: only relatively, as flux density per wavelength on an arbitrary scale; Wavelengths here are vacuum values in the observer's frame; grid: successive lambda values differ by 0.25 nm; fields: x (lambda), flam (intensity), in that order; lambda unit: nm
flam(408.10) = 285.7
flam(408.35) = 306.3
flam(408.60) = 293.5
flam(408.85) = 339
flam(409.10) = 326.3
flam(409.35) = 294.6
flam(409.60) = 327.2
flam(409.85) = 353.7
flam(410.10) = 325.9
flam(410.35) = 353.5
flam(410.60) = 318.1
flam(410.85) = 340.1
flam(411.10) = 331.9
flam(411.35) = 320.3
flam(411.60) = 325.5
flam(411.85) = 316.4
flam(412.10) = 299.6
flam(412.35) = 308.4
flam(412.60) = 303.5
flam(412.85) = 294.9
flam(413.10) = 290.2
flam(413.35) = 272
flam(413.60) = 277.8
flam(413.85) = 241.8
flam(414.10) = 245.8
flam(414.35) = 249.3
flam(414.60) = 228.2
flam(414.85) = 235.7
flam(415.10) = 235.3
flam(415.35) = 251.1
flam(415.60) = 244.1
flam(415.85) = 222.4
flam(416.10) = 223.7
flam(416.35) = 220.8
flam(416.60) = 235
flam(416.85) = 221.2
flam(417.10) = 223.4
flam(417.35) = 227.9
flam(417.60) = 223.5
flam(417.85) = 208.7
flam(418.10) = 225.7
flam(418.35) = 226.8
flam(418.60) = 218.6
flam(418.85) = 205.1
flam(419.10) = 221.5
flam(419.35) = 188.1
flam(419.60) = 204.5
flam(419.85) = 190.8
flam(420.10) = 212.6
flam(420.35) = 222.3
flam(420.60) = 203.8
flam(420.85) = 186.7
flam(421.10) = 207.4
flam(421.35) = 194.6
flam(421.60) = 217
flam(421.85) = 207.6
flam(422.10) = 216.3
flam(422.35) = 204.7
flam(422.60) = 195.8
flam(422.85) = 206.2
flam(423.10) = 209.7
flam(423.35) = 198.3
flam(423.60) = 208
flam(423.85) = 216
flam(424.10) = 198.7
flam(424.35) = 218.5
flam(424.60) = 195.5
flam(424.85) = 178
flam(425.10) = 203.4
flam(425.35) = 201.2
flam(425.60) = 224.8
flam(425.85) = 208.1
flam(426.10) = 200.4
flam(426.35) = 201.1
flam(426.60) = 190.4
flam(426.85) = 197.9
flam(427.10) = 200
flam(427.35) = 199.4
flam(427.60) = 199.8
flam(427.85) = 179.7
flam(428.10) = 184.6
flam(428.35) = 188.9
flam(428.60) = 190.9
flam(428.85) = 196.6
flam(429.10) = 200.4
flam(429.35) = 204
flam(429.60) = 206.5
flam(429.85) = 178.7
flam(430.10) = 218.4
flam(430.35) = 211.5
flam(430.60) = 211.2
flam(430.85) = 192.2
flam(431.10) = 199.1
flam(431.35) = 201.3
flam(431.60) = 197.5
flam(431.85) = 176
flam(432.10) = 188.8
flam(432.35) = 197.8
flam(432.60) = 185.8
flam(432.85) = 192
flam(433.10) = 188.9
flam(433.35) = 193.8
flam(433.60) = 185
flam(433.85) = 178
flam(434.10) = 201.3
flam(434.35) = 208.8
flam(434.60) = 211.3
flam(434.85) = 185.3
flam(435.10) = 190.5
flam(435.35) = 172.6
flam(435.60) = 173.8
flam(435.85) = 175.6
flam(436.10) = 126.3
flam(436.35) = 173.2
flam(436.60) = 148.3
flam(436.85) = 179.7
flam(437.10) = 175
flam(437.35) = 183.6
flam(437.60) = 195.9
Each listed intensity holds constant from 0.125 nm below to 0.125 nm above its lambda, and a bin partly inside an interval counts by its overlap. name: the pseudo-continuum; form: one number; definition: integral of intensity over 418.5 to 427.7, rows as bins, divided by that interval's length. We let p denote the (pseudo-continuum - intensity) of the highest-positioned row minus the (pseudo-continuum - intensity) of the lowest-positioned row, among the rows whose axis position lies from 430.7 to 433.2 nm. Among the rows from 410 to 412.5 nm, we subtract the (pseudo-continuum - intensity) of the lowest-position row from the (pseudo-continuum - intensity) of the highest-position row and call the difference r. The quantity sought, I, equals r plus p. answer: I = 21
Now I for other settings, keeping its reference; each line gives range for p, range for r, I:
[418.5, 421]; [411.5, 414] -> 116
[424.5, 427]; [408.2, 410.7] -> -14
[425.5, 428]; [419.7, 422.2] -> 20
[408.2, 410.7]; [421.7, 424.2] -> -3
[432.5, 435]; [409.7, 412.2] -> 55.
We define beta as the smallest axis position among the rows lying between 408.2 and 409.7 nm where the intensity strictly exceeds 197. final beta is 408.35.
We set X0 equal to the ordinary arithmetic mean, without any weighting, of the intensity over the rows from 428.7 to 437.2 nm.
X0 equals 189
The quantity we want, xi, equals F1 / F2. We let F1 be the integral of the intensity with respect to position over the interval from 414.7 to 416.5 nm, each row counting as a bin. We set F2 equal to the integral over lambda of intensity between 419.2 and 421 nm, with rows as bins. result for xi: 1.16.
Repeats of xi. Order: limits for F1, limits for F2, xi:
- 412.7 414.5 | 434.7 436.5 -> 1.56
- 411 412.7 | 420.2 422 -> 1.45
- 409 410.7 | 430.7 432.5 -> 1.61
